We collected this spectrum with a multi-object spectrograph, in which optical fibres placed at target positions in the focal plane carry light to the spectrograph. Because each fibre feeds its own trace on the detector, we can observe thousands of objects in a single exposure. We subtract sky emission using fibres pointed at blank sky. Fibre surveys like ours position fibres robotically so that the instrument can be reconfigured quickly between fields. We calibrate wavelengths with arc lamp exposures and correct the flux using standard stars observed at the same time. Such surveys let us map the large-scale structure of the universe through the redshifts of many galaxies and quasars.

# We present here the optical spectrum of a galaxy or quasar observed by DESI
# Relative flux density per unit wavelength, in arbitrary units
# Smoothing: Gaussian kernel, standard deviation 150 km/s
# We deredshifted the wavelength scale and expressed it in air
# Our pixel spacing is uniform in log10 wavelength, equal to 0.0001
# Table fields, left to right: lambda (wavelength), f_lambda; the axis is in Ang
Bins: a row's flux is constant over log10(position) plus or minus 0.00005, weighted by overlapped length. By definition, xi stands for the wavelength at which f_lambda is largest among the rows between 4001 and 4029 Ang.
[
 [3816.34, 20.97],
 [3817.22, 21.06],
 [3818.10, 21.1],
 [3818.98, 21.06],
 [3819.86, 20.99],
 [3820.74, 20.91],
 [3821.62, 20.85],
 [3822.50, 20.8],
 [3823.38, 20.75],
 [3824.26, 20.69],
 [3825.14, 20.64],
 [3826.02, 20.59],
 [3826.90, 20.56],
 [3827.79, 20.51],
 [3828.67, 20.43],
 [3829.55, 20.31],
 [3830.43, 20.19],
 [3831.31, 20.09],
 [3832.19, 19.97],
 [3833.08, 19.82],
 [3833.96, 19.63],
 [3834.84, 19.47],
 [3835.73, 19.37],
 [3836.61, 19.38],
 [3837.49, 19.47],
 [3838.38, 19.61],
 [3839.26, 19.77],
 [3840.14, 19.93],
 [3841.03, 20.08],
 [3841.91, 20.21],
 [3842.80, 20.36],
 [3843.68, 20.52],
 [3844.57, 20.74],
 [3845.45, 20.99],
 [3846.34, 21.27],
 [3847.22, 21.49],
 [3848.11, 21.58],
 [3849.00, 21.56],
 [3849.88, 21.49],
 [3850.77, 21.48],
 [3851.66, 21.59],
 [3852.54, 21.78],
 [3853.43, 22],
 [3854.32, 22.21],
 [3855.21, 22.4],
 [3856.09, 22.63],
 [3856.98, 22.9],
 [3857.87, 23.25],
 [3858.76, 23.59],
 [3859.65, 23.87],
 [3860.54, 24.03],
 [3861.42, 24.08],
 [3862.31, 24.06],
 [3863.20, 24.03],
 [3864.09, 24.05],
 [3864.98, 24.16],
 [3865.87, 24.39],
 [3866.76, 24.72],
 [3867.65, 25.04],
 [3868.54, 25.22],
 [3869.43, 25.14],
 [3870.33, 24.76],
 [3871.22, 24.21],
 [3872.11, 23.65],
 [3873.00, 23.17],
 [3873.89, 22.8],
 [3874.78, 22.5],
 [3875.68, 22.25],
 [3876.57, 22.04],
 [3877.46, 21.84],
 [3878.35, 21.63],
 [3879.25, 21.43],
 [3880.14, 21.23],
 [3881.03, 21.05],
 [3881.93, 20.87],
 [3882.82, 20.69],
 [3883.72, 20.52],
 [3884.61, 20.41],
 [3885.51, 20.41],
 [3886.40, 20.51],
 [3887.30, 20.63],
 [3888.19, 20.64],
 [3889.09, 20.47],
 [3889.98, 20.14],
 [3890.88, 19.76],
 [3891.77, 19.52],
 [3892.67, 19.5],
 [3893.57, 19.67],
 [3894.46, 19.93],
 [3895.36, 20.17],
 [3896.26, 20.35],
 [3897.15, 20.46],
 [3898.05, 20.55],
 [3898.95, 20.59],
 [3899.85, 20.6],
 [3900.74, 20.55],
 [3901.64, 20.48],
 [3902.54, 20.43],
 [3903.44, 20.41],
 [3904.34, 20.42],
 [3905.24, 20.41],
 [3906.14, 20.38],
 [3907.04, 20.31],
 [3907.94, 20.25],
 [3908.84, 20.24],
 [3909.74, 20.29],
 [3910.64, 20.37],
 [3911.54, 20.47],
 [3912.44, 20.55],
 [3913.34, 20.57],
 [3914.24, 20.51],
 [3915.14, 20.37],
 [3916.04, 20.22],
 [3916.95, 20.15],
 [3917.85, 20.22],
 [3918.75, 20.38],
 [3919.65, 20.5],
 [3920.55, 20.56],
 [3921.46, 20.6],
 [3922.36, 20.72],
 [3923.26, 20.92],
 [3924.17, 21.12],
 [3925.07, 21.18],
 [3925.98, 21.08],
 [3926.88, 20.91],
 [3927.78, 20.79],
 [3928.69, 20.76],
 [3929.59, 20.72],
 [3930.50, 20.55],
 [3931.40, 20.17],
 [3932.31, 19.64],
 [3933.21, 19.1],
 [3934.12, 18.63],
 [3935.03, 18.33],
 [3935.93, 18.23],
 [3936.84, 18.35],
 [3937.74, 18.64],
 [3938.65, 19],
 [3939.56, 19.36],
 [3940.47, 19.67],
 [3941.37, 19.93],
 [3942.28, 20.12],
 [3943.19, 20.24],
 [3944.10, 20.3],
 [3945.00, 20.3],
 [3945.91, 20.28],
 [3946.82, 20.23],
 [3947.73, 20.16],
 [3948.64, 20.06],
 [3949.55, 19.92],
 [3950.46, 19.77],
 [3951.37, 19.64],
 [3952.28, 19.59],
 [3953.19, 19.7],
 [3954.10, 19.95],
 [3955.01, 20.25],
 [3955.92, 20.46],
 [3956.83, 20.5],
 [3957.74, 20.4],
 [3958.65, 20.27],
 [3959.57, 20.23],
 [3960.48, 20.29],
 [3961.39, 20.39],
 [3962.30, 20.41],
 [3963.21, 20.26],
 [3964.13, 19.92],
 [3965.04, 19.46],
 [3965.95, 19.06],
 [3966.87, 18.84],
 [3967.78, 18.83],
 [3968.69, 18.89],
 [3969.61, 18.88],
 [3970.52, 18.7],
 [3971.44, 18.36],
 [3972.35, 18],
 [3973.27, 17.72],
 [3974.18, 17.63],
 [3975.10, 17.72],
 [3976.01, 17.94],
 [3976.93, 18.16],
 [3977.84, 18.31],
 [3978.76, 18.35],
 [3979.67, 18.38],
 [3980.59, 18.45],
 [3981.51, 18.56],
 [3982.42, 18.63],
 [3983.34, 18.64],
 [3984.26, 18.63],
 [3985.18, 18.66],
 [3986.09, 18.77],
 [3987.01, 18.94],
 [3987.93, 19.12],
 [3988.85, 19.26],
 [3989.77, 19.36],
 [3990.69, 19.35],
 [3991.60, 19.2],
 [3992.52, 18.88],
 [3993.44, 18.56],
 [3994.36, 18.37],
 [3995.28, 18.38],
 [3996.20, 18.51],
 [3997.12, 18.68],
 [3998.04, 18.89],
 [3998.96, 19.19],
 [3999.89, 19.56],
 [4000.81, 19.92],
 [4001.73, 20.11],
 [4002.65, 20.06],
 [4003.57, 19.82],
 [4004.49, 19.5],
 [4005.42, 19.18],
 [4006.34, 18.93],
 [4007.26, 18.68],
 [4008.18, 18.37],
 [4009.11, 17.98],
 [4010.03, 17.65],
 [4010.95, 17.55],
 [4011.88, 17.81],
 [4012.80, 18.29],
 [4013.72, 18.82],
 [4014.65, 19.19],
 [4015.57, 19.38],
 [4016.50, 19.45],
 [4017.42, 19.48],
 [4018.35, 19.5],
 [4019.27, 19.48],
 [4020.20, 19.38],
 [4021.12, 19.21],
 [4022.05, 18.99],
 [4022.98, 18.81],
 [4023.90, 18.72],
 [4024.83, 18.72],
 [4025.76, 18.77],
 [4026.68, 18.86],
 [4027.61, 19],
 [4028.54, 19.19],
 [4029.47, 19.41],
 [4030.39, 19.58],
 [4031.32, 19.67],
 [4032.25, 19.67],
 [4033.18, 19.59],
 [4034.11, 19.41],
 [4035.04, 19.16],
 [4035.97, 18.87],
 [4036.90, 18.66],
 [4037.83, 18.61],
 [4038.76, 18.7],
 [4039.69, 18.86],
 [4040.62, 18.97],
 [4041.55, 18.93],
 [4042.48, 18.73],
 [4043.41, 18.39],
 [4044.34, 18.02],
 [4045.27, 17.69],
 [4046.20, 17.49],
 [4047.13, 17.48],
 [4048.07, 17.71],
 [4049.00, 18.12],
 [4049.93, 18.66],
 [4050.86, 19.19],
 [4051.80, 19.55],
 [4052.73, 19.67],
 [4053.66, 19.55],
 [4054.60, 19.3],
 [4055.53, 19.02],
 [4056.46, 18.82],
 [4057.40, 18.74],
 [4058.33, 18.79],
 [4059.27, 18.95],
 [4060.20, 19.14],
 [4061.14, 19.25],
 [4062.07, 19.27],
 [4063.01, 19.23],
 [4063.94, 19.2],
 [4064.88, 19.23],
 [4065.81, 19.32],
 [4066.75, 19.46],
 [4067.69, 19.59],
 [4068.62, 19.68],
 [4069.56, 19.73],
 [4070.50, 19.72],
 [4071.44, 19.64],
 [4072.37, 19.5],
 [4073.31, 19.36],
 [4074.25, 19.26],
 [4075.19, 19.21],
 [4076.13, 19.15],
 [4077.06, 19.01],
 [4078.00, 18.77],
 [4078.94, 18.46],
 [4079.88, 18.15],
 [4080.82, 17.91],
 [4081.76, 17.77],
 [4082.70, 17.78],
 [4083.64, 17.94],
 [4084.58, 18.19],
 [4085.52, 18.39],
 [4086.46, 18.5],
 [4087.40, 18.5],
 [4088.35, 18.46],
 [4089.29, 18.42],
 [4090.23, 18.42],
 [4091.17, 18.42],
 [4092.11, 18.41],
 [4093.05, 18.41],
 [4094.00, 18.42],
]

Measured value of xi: 4001.73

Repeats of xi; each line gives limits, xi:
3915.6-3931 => 3925.07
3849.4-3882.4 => 3868.54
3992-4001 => 4000.81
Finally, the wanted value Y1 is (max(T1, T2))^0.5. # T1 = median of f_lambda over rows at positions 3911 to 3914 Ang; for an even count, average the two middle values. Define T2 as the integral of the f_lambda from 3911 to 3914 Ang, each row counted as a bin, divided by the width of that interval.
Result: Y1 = 4.53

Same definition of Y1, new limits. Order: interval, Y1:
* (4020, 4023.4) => 4.37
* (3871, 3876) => 4.80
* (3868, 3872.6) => 4.98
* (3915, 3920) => 4.51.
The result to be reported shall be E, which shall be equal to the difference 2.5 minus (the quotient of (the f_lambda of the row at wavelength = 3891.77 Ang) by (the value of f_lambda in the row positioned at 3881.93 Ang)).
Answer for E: 1.56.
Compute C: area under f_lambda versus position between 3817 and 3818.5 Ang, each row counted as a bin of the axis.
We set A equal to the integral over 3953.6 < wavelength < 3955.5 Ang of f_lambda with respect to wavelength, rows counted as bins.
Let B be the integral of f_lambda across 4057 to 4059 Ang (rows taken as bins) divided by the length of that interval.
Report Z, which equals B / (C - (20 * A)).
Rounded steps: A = 38.2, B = 18.8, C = 31.6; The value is -0.0256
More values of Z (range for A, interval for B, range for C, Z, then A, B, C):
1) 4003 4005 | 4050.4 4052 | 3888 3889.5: -0.0255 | 39.3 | 19.3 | 30.7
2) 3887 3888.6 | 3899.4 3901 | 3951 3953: -0.0332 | 33.1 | 20.7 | 39.3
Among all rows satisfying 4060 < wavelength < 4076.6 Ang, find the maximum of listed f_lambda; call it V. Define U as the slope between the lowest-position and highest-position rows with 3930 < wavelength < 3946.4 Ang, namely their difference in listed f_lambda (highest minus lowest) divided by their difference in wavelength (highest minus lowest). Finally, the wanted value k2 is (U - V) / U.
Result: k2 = 1127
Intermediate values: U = -0.02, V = 19.73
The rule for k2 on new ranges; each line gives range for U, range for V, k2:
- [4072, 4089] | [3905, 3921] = 317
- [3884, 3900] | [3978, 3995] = -1552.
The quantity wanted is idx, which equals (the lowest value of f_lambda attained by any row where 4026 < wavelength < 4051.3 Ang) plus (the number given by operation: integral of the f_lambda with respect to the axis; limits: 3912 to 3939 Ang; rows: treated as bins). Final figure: 561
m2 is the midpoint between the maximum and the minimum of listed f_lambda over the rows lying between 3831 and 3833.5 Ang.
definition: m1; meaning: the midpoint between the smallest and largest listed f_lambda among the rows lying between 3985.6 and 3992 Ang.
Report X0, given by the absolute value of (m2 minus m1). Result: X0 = 0.9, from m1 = 19.1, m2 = 20.0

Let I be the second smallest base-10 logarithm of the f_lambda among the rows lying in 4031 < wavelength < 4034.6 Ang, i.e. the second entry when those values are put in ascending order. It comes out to 1.29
